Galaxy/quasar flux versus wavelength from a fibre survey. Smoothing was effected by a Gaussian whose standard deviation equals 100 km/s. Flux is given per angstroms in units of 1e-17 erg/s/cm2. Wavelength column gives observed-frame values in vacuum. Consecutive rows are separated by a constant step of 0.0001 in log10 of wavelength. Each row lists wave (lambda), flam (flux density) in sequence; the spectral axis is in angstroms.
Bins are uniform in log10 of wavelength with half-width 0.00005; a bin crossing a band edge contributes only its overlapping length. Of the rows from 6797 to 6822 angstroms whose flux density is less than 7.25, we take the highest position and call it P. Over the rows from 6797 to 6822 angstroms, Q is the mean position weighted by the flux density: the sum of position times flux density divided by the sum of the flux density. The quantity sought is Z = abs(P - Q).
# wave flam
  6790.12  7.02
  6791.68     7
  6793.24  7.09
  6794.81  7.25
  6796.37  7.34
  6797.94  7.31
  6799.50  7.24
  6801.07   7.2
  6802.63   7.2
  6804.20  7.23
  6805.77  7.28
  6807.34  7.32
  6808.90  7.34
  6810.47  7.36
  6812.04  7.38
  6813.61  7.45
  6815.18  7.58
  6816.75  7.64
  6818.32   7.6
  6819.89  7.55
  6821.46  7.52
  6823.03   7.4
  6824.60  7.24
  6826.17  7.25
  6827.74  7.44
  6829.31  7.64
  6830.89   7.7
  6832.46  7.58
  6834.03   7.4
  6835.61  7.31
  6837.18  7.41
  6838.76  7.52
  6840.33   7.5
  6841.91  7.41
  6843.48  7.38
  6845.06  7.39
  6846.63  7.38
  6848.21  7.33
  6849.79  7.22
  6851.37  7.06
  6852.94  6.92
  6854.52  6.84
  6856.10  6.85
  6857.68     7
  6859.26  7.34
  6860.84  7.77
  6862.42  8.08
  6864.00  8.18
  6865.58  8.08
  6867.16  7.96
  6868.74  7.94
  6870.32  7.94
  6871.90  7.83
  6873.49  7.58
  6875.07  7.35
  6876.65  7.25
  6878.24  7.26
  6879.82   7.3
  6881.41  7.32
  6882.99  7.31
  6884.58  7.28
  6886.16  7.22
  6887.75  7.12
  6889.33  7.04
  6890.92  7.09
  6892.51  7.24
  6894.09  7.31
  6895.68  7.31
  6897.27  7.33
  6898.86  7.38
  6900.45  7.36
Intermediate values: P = 6804.20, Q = 6809.8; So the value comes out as 5.6 angstroms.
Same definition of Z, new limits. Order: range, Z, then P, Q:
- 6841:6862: 6.4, 6857.68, 6851.3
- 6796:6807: 3.1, 6804.20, 6801.1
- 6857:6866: 4.1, 6857.68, 6861.8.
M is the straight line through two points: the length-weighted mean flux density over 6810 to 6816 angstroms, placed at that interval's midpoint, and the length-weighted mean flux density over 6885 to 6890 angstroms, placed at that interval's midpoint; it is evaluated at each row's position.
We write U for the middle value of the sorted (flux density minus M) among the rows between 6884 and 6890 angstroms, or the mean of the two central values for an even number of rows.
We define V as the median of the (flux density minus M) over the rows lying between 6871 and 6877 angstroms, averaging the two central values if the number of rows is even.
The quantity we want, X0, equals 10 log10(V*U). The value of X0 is -23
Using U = 0.02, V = 0.26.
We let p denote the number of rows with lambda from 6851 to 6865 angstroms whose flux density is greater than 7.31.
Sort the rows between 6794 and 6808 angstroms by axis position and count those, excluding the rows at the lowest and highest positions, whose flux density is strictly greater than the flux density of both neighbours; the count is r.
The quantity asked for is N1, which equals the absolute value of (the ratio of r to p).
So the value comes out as 0.25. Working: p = 4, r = 1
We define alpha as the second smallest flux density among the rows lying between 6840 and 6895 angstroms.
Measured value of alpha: 6.85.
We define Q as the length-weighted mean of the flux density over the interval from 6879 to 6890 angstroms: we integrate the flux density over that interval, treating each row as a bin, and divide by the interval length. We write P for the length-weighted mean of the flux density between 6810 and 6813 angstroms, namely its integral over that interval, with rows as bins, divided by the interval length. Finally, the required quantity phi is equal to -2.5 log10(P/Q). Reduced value -0.02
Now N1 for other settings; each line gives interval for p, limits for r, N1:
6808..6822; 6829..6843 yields 0.22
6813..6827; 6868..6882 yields 0.00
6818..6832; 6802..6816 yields 0.00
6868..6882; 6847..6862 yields 0.00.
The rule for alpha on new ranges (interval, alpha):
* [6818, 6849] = 7.25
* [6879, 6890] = 7.12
